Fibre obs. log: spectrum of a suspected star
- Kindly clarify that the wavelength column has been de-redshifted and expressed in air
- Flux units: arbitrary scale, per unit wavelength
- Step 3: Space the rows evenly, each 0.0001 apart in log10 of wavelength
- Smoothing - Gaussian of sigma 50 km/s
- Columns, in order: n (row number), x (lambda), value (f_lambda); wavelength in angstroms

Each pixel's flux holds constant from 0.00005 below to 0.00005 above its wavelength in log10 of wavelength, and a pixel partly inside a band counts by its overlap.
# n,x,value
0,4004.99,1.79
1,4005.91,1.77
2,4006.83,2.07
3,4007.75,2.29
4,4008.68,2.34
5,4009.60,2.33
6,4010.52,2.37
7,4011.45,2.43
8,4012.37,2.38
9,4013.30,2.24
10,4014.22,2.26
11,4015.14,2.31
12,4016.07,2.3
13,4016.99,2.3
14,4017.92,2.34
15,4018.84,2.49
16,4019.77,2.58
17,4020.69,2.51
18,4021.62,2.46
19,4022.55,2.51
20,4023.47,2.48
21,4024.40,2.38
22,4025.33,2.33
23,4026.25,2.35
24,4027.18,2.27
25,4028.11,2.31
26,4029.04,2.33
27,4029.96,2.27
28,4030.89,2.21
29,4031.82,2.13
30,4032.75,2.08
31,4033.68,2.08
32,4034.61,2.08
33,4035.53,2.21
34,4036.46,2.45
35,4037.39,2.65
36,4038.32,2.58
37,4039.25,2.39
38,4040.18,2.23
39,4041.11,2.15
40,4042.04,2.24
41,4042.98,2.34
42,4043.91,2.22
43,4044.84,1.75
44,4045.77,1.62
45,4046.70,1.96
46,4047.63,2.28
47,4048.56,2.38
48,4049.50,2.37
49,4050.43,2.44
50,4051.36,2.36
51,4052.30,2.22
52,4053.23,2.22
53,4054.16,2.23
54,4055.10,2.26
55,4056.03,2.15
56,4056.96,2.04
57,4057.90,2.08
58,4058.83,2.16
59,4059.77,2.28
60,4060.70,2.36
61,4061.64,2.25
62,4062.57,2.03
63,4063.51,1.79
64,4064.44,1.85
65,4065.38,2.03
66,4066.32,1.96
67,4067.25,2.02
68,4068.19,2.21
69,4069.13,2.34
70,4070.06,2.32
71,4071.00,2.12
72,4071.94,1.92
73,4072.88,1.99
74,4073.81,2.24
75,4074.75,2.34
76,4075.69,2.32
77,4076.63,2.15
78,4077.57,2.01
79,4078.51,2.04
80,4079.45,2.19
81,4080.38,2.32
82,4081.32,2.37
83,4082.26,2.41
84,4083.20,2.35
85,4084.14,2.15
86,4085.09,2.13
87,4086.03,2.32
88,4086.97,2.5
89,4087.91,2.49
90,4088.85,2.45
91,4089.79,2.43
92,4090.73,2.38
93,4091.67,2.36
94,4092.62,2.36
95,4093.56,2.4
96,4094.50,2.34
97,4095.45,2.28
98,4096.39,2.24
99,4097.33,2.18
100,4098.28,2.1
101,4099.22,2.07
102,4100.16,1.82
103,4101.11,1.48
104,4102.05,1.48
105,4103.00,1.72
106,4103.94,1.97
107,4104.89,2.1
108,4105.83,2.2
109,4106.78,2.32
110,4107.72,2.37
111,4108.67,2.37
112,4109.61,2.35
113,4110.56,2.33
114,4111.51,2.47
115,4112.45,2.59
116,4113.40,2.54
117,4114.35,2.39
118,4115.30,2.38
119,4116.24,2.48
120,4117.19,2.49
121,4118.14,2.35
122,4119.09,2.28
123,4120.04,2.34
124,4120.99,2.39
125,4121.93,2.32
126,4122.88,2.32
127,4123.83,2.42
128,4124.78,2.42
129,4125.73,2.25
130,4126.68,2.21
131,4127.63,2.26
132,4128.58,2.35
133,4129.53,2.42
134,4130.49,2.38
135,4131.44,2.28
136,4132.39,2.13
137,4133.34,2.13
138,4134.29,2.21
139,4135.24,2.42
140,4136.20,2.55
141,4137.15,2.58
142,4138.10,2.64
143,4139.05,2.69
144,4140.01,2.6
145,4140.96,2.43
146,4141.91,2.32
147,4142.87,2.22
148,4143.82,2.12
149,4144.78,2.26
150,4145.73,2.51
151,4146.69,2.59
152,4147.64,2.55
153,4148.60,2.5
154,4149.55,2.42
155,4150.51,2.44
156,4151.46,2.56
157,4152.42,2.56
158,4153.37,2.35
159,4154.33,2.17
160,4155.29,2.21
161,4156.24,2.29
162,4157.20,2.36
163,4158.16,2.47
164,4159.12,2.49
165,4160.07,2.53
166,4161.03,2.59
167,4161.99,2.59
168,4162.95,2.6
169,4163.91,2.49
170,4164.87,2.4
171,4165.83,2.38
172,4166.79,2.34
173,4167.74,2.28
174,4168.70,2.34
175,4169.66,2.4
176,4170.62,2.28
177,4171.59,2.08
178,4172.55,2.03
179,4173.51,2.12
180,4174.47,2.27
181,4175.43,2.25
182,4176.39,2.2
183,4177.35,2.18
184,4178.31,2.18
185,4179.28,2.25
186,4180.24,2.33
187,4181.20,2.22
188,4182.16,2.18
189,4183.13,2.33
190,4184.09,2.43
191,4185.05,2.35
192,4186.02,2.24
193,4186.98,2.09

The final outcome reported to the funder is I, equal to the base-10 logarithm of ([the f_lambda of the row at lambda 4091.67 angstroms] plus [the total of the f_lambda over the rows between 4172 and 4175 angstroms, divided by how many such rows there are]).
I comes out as 0.653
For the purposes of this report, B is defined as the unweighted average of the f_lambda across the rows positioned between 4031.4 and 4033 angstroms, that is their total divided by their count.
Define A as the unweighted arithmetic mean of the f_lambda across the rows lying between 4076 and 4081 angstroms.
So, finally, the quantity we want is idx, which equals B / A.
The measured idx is 0.983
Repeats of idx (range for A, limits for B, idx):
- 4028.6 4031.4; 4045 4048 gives 0.860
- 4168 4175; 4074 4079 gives 0.980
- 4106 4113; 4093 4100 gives 0.929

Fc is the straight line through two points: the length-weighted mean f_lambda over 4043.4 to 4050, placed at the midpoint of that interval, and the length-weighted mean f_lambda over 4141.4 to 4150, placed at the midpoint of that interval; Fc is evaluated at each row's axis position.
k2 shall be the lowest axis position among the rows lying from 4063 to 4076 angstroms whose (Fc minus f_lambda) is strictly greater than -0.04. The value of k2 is 4063.51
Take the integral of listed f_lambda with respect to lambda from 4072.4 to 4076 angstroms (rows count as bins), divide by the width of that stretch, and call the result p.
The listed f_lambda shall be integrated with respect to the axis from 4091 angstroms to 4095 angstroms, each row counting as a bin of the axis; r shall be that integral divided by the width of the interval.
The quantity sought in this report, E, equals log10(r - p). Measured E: -0.85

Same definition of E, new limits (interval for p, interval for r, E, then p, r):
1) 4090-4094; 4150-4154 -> -1.05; 2.38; 2.47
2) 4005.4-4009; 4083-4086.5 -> -0.92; 2.10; 2.22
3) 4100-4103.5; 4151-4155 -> -0.10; 1.61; 2.40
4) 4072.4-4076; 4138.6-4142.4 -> -0.54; 2.22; 2.50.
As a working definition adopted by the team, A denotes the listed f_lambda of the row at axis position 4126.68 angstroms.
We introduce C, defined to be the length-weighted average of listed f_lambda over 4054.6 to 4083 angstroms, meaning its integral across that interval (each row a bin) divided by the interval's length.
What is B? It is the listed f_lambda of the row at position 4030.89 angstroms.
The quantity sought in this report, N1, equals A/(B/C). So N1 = 2.2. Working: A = 2.21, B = 2.21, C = 2.15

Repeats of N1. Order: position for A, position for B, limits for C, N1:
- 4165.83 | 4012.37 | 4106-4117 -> 2.4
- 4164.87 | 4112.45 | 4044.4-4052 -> 2.0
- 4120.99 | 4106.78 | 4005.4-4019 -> 2.3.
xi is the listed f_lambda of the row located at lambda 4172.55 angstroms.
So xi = 2.03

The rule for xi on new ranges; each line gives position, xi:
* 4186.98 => 2.09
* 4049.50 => 2.37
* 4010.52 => 2.37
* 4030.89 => 2.21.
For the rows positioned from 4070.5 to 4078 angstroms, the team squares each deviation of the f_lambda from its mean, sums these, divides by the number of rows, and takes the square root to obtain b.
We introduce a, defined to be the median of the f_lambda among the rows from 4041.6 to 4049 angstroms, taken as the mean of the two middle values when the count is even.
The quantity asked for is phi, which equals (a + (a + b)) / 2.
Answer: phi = 2.30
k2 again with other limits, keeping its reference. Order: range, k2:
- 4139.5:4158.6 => 4141.91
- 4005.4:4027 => 4005.91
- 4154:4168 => 4154.33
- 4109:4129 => 4119.09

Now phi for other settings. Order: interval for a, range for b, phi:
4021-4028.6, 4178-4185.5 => 2.41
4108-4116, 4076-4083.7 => 2.46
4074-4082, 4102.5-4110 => 2.36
